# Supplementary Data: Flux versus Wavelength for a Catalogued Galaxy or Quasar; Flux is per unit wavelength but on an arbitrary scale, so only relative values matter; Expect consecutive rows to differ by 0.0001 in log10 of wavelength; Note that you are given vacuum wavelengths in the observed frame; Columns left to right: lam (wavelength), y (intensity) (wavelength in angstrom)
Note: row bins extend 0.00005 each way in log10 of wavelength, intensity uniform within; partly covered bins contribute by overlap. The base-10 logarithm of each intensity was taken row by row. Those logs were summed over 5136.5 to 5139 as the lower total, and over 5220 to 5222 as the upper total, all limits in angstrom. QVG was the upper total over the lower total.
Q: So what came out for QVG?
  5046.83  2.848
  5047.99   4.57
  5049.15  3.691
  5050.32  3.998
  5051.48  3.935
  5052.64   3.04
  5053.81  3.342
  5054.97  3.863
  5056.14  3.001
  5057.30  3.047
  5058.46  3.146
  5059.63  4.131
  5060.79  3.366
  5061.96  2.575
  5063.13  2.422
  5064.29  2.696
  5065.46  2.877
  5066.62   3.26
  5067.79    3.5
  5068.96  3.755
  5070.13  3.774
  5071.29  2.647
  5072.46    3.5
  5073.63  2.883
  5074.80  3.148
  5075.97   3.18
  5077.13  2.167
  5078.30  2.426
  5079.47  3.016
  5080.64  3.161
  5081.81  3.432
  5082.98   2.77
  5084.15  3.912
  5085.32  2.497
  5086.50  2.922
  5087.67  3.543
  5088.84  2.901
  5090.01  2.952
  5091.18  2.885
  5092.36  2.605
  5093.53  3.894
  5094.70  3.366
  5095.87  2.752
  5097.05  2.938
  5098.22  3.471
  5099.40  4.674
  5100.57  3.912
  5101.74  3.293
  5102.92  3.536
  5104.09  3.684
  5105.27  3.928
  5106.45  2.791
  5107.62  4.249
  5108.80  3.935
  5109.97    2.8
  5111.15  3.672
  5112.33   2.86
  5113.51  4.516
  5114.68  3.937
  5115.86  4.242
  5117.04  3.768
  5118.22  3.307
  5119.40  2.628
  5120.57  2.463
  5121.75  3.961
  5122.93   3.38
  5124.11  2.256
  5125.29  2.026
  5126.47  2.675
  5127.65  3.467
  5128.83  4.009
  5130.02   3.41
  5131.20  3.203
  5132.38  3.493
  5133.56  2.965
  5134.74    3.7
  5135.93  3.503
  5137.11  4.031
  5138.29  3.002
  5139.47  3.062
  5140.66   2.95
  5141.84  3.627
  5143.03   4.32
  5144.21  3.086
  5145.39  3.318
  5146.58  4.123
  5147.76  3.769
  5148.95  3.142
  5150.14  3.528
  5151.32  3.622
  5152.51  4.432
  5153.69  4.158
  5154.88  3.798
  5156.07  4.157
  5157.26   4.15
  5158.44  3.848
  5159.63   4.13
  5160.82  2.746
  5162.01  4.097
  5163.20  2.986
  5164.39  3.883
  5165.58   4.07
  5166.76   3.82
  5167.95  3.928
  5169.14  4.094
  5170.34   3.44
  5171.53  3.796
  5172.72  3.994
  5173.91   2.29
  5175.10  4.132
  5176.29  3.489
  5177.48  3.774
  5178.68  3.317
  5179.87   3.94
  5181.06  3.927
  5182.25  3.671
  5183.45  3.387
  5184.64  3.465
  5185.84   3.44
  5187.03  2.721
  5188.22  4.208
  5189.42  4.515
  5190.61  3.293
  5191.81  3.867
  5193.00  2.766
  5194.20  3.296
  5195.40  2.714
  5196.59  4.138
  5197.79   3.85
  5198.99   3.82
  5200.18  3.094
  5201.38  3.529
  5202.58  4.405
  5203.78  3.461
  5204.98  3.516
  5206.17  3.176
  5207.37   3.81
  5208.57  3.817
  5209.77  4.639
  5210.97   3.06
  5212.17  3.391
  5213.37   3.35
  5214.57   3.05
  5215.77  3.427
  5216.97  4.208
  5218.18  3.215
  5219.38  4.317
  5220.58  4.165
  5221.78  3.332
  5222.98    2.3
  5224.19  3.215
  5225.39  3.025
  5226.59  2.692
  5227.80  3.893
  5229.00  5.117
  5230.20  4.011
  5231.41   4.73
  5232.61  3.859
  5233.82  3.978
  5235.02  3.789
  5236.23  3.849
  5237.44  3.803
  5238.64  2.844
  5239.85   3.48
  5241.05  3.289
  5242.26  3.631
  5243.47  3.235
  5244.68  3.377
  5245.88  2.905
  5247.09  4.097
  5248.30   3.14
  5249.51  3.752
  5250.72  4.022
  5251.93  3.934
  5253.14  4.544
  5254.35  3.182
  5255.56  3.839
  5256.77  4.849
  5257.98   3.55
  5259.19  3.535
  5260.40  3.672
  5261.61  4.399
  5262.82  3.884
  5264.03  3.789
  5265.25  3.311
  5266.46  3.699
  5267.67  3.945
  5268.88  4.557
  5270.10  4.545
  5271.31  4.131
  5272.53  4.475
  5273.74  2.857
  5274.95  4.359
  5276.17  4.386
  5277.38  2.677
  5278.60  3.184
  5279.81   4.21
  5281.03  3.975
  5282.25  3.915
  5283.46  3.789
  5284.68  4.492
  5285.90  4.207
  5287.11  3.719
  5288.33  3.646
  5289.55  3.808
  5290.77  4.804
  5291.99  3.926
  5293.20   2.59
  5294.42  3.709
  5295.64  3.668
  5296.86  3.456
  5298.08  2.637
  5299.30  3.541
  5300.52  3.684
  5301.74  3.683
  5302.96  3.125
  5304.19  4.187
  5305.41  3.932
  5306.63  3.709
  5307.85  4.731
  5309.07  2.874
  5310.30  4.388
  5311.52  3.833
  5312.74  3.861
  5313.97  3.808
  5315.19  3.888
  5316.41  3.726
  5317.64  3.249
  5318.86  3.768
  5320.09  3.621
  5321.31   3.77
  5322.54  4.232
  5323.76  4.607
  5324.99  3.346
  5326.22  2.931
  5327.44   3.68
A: 1.05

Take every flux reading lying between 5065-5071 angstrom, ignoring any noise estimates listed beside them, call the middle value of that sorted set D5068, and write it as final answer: 3.5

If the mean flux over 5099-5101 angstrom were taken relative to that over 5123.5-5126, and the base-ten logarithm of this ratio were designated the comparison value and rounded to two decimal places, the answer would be 0.30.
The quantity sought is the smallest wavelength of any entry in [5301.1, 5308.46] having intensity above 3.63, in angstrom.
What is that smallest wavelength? 5301.74 angstrom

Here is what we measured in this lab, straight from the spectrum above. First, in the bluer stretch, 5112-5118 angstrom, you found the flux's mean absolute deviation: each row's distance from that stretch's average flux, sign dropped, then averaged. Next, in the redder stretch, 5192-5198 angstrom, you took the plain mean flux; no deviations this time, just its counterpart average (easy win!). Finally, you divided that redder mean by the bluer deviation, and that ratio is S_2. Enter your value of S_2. 7.6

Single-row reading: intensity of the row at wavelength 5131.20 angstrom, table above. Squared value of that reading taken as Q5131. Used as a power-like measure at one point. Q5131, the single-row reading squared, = 10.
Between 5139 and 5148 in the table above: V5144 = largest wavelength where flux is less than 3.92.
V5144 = 5147.76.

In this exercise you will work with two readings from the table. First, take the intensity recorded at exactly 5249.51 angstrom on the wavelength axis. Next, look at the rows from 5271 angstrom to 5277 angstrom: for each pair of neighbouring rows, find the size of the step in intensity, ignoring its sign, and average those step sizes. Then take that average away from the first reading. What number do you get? 2.9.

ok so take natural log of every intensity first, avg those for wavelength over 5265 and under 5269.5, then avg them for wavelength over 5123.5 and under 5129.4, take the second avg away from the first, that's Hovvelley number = 0.3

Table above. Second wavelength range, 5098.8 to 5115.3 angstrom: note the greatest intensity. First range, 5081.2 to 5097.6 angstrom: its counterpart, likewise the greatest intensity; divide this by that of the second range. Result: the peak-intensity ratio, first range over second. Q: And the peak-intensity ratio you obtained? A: 0.84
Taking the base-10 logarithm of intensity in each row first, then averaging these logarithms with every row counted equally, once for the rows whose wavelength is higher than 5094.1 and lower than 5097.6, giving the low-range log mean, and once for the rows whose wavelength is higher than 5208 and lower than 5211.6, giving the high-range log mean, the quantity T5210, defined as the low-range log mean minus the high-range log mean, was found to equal -0.10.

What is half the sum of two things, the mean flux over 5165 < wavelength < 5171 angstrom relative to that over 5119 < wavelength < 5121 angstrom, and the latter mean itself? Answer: 2.03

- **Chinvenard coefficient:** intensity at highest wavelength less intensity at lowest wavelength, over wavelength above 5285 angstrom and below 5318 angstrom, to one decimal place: -1.0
